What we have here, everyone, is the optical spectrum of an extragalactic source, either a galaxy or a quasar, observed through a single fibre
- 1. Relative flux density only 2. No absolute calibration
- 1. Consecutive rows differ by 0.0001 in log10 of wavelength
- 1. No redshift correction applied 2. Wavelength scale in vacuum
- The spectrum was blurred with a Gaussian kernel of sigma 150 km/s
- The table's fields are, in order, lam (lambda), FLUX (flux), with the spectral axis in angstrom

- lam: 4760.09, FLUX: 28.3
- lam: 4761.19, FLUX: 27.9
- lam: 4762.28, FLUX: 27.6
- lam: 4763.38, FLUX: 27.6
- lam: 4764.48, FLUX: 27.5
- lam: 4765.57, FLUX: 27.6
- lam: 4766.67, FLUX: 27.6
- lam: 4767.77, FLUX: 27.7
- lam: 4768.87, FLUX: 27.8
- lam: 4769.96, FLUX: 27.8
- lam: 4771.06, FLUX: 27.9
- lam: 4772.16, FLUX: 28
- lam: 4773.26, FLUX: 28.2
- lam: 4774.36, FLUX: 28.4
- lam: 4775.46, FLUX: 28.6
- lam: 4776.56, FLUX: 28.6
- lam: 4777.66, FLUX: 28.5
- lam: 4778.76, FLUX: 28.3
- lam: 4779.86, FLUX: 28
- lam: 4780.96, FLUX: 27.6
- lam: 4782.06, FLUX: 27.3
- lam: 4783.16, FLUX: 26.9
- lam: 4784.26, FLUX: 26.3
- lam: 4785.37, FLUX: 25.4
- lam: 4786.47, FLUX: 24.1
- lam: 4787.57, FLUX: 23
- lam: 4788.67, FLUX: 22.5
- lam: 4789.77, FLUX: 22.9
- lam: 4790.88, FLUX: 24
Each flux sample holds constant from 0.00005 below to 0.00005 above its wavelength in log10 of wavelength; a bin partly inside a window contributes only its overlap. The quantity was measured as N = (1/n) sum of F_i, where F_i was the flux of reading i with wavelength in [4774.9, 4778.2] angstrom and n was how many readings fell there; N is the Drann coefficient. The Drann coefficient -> 28.6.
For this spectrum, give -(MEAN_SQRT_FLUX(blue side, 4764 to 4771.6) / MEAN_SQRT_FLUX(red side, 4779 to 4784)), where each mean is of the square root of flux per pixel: -1.00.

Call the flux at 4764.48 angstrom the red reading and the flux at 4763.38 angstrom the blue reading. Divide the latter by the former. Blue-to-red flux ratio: 1.00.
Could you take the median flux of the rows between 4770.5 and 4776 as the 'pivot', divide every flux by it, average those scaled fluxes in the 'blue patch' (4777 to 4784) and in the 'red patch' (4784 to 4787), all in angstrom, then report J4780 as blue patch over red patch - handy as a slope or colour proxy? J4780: 1.10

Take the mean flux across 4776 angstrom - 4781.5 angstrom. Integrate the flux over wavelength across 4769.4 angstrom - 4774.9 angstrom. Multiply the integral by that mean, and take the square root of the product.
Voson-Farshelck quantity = 66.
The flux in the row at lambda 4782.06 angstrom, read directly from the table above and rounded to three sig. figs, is 27.3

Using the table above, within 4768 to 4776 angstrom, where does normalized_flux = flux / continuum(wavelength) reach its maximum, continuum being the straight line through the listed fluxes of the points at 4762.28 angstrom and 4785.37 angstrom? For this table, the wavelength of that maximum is 4775.46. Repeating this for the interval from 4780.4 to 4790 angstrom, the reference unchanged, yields 4780.96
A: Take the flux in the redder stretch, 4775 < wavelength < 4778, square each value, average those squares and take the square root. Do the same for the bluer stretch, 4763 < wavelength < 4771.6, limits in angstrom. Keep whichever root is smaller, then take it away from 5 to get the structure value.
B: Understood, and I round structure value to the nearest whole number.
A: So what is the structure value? -23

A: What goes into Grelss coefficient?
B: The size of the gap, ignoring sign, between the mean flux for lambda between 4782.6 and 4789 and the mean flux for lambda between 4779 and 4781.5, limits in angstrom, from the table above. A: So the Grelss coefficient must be 3.1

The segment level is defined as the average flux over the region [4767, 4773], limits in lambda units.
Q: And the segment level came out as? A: 27.8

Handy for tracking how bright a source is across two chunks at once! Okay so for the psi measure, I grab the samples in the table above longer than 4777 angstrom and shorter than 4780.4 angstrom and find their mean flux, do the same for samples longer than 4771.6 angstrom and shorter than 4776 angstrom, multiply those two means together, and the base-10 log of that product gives 2.90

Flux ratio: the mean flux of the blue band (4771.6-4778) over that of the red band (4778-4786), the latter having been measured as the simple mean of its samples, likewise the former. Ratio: 1.05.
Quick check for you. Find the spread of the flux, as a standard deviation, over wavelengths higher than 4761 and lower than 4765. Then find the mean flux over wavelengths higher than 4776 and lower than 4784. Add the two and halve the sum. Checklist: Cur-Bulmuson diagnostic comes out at 14.0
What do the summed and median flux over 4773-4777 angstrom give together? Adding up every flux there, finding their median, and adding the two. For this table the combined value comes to 142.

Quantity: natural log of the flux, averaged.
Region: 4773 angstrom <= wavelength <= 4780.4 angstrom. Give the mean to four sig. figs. 3.345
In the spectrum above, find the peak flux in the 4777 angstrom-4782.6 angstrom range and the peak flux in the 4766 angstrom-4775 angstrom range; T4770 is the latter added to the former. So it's 56.9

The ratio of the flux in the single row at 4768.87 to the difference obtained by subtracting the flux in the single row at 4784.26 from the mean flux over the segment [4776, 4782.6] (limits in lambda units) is 16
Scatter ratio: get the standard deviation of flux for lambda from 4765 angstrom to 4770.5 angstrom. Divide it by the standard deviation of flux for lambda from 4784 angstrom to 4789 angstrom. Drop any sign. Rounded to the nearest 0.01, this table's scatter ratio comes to 0.06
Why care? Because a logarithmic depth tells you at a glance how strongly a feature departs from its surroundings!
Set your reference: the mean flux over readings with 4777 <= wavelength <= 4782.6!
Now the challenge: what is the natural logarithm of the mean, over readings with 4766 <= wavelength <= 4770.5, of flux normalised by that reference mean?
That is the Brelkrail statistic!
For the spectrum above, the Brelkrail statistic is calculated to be -0.008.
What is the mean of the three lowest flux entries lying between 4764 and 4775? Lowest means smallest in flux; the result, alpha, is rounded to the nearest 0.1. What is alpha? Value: 27.6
